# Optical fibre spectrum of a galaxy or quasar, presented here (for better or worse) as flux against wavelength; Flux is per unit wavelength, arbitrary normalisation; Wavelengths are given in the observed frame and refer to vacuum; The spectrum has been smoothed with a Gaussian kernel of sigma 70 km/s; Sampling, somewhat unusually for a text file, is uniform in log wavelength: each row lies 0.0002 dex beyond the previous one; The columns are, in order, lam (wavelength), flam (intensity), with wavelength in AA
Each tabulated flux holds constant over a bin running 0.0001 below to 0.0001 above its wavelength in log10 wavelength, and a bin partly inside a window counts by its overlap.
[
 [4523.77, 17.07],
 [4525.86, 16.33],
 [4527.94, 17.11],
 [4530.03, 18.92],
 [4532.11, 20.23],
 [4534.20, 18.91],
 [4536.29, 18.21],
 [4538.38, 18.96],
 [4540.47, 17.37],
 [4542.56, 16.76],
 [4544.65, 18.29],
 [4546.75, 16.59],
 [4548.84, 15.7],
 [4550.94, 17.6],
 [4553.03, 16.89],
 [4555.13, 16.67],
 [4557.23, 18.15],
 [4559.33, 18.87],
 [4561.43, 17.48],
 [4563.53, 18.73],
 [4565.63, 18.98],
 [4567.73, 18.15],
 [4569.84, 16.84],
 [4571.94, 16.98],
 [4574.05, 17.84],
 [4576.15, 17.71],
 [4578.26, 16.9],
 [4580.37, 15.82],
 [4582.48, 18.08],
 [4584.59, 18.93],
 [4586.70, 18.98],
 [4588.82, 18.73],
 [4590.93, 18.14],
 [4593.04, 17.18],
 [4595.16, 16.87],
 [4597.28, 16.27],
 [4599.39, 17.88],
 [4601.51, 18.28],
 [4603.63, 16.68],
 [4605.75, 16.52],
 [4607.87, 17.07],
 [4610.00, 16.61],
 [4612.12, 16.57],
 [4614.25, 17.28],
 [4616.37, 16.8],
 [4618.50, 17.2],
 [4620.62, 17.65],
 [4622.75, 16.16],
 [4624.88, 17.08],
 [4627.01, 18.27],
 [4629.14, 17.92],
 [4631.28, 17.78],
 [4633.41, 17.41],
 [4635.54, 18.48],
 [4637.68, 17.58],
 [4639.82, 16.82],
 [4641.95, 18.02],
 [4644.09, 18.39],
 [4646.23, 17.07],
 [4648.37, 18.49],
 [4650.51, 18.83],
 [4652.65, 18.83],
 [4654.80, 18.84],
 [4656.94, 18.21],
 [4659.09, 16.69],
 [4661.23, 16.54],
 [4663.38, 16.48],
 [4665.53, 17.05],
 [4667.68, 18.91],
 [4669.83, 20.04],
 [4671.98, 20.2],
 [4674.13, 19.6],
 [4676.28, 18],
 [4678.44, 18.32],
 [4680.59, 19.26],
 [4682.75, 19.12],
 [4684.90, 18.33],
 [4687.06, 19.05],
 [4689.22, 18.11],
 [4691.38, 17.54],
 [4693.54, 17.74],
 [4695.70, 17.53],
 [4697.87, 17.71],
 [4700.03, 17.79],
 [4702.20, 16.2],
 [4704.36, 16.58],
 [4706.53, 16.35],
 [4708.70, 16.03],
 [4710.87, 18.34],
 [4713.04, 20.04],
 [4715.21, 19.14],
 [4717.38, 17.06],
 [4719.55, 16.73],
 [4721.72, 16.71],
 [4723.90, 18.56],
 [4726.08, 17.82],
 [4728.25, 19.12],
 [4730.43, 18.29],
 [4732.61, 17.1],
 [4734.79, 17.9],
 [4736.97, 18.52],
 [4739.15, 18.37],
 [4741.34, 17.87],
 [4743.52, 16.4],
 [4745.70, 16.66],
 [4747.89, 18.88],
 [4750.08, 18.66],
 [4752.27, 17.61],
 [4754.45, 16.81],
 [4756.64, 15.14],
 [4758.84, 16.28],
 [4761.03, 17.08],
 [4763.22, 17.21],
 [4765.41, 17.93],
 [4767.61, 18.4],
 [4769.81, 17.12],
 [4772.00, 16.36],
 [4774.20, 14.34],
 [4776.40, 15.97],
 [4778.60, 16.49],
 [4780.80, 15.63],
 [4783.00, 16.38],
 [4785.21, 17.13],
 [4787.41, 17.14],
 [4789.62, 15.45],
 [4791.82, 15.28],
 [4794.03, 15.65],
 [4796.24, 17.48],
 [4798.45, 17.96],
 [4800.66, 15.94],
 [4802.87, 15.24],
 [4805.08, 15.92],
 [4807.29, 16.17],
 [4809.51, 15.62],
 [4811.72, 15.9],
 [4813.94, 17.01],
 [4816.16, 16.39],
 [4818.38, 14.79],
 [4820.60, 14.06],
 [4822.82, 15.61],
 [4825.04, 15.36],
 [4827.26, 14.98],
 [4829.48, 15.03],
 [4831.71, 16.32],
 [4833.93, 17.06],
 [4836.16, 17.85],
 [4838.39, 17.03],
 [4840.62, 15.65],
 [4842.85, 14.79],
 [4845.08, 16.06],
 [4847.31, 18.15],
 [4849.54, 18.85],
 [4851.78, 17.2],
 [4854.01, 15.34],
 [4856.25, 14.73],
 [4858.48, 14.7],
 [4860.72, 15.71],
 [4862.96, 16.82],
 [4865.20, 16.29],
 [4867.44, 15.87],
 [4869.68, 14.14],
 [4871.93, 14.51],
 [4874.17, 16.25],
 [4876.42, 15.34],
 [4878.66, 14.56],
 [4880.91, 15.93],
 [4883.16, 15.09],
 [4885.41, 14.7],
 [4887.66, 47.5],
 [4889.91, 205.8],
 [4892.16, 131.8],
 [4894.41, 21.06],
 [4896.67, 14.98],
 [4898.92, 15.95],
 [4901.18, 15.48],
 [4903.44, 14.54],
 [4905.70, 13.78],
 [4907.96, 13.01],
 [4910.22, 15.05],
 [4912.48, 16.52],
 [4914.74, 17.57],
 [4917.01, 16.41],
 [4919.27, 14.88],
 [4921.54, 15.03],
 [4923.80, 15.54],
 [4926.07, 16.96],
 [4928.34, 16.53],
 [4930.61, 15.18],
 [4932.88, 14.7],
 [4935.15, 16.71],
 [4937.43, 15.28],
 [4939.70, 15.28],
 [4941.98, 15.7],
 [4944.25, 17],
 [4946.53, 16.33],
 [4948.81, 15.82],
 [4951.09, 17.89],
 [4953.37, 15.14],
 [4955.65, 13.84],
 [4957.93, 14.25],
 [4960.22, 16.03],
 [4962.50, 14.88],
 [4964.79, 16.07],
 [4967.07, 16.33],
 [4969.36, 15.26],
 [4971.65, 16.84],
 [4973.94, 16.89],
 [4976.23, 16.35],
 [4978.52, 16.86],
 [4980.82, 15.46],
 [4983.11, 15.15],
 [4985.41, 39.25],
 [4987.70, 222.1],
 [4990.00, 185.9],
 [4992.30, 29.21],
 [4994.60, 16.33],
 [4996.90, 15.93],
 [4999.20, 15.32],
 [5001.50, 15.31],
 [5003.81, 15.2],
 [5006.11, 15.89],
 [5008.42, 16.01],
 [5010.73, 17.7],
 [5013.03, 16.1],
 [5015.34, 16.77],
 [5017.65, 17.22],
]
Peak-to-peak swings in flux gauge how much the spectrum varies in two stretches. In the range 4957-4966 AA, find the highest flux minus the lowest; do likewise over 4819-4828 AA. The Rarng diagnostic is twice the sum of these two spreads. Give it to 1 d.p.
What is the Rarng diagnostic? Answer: 6.7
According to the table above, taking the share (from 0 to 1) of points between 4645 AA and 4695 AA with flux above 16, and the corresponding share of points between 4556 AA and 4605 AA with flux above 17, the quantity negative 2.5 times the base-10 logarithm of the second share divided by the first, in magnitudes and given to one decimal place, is 0.4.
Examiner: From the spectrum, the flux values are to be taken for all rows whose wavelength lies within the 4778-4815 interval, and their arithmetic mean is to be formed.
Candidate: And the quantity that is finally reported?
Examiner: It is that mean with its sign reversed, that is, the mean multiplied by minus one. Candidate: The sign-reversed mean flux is -16.3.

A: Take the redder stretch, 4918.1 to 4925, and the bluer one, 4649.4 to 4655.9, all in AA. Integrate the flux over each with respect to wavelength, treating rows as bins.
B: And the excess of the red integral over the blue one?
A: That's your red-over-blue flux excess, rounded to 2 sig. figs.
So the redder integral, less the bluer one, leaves -18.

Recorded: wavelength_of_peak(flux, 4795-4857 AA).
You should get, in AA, 4849.54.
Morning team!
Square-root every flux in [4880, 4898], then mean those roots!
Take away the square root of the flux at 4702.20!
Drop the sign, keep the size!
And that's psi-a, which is 2.6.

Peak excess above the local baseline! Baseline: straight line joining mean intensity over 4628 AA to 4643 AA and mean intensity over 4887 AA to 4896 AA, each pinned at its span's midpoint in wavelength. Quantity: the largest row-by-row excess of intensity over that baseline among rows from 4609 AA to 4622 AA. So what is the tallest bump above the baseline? 7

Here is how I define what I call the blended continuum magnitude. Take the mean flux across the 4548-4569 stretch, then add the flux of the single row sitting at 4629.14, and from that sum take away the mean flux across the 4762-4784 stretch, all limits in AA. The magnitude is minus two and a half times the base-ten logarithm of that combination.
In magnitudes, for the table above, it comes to -3.20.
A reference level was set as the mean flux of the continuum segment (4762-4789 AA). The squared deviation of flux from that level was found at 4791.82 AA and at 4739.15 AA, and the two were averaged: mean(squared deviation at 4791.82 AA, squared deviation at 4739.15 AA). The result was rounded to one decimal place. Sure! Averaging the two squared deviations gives 2.4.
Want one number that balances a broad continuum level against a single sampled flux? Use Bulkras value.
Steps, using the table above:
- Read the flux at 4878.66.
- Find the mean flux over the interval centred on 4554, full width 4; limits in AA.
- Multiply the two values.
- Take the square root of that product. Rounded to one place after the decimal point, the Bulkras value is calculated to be 15.6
